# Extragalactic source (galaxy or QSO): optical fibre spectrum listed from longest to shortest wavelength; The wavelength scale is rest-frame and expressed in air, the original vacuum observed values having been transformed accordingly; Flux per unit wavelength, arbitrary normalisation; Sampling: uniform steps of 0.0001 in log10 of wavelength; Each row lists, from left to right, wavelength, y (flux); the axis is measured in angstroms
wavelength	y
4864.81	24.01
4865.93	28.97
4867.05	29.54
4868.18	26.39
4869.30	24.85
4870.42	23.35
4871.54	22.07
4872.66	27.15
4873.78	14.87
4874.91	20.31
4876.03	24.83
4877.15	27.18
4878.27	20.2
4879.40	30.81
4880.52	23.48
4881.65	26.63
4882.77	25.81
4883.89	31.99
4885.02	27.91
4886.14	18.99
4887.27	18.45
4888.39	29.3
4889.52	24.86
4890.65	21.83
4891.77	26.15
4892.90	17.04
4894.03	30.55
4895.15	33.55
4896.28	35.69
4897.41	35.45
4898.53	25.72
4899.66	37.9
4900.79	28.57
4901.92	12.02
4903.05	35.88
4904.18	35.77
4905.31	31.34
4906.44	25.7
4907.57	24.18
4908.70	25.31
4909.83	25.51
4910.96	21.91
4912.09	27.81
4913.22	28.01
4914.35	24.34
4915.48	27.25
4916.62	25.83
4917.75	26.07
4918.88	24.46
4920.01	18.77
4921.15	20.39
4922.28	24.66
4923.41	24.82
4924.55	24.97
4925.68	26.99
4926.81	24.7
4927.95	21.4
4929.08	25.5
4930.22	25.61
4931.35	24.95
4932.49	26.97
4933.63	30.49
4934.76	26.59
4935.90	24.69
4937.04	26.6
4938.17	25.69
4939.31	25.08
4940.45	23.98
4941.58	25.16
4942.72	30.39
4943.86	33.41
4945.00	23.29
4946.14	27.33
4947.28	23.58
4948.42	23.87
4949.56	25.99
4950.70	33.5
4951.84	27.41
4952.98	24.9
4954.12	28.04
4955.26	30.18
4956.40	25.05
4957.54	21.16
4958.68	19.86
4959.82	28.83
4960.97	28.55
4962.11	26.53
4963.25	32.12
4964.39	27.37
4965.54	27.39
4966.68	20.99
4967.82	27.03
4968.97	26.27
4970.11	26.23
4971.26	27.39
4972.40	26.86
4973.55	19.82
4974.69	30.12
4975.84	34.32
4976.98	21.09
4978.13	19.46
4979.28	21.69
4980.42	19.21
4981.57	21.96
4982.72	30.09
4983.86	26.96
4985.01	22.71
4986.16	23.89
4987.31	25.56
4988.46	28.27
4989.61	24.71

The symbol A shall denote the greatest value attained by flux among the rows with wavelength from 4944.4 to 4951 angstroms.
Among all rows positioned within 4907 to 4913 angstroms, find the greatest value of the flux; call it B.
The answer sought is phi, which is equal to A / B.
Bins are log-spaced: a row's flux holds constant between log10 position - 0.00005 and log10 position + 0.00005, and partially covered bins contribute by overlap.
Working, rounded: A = 33.5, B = 27.81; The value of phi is 1.2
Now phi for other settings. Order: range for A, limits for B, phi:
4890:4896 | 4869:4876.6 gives 1.2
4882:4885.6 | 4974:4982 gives 0.9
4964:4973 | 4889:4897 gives 0.8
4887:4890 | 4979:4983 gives 1.0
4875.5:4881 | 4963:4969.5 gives 1.0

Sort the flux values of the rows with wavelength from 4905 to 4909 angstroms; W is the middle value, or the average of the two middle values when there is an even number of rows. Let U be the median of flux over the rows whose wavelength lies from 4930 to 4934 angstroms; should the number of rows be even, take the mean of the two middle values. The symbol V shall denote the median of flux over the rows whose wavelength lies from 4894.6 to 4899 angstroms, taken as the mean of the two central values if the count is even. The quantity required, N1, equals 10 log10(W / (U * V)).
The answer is -15.5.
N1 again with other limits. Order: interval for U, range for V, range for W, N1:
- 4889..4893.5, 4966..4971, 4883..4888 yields -14.2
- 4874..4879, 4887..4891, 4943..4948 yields -13.2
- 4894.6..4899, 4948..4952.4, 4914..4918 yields -15.5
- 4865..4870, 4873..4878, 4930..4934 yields -13.8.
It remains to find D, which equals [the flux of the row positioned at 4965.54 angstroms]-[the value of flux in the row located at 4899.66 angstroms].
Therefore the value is -11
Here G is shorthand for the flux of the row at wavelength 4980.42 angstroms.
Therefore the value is 19.21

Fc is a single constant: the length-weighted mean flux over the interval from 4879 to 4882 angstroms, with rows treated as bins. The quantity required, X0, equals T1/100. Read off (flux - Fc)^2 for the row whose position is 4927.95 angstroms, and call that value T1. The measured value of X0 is 0.3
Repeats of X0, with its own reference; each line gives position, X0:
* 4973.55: 0.5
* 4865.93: 0.0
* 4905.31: 0.2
